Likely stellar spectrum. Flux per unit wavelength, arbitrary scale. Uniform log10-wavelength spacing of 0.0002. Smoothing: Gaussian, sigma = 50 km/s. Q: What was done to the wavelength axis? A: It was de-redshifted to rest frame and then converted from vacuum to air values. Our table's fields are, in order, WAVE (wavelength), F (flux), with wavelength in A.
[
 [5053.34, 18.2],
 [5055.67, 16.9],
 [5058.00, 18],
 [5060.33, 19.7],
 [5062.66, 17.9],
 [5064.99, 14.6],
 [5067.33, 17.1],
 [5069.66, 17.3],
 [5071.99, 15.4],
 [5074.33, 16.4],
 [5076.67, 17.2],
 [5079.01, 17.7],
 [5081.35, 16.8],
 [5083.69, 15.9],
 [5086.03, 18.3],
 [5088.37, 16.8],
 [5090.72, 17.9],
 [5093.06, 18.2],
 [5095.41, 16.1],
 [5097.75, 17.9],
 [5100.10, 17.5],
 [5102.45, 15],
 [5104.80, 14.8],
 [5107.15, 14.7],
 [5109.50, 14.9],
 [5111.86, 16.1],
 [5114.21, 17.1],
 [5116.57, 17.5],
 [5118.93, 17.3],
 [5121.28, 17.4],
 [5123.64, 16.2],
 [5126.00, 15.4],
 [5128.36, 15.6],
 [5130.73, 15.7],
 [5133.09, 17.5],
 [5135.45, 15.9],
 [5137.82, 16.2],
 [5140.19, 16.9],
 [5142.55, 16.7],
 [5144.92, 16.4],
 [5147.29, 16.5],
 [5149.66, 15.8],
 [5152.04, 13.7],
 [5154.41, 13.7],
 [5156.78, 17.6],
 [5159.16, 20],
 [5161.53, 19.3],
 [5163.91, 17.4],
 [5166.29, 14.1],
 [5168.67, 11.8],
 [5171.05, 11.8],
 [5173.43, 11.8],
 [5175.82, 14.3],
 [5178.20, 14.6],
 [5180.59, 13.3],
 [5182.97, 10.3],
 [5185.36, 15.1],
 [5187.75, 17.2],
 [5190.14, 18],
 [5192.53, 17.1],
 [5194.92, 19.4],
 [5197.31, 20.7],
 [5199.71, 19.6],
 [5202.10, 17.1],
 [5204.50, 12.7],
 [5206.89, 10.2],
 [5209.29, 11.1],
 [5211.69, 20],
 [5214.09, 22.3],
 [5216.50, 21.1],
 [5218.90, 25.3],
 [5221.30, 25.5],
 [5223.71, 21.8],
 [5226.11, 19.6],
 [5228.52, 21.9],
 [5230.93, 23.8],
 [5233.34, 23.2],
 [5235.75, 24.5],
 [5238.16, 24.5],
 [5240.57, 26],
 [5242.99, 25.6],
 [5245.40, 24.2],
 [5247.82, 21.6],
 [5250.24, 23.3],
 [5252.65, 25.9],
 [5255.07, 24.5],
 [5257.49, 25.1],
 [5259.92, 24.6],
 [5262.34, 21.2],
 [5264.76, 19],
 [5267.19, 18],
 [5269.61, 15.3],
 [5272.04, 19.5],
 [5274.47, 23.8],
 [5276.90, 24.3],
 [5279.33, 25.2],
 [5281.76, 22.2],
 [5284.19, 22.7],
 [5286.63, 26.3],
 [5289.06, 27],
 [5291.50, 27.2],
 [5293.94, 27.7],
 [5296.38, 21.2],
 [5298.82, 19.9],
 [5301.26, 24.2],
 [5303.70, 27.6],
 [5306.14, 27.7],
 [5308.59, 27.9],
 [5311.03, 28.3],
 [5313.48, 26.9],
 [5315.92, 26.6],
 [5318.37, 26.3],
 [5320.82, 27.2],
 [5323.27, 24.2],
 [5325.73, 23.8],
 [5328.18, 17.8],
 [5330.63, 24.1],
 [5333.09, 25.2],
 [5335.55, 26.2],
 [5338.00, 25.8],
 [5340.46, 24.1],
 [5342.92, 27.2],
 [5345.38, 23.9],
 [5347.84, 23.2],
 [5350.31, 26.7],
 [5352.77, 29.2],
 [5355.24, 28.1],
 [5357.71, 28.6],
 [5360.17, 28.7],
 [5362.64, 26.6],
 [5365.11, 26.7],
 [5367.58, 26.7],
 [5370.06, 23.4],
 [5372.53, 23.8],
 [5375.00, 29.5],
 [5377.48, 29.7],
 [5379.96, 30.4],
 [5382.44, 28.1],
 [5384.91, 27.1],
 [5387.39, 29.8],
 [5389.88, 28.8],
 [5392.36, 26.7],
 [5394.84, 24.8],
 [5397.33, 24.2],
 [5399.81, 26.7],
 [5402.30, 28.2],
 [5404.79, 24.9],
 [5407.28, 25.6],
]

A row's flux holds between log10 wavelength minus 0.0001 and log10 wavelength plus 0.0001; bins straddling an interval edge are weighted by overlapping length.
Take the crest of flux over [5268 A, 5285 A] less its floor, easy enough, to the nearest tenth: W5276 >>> 9.9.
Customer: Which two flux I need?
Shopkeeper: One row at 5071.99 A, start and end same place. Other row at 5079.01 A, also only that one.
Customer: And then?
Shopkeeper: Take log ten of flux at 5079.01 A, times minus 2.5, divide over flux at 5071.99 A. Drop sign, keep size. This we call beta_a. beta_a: 0.203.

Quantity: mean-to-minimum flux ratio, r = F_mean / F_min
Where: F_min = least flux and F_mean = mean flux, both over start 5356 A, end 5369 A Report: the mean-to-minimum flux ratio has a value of 1.03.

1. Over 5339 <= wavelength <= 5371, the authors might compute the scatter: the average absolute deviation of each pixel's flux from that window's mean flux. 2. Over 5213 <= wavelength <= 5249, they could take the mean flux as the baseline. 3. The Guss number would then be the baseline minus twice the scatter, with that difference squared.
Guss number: 401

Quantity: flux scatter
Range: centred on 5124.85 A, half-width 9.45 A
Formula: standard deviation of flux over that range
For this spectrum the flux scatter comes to 0.9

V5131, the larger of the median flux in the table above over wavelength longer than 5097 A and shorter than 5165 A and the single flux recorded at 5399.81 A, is 26.7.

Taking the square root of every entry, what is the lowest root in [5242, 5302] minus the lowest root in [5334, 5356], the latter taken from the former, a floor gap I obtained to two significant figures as -0.91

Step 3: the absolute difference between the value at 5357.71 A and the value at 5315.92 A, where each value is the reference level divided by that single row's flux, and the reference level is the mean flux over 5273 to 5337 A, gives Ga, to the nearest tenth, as 0.1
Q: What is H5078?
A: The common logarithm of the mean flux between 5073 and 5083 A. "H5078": 1.23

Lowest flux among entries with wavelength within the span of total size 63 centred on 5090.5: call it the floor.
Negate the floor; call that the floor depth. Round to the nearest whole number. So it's -15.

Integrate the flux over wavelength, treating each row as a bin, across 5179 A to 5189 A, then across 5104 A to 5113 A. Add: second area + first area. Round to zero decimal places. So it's 276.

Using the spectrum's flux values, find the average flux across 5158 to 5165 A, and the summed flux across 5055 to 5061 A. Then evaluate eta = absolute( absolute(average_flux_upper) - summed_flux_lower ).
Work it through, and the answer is 36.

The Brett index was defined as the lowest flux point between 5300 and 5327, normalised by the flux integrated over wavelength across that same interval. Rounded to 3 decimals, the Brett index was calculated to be 0.033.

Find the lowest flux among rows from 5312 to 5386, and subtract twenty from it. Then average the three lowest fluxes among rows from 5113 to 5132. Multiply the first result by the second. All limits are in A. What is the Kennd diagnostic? -34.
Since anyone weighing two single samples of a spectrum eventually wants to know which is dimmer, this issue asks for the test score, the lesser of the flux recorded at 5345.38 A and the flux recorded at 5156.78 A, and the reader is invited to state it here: 17.6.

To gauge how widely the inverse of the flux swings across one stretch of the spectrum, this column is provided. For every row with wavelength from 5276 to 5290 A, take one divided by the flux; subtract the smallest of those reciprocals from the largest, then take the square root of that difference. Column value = 0.089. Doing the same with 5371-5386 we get 0.096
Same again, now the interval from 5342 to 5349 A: 0.080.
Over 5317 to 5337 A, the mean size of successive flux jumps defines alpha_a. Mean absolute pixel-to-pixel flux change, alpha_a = 2.67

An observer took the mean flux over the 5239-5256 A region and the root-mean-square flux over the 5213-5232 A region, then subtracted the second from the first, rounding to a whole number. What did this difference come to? 2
